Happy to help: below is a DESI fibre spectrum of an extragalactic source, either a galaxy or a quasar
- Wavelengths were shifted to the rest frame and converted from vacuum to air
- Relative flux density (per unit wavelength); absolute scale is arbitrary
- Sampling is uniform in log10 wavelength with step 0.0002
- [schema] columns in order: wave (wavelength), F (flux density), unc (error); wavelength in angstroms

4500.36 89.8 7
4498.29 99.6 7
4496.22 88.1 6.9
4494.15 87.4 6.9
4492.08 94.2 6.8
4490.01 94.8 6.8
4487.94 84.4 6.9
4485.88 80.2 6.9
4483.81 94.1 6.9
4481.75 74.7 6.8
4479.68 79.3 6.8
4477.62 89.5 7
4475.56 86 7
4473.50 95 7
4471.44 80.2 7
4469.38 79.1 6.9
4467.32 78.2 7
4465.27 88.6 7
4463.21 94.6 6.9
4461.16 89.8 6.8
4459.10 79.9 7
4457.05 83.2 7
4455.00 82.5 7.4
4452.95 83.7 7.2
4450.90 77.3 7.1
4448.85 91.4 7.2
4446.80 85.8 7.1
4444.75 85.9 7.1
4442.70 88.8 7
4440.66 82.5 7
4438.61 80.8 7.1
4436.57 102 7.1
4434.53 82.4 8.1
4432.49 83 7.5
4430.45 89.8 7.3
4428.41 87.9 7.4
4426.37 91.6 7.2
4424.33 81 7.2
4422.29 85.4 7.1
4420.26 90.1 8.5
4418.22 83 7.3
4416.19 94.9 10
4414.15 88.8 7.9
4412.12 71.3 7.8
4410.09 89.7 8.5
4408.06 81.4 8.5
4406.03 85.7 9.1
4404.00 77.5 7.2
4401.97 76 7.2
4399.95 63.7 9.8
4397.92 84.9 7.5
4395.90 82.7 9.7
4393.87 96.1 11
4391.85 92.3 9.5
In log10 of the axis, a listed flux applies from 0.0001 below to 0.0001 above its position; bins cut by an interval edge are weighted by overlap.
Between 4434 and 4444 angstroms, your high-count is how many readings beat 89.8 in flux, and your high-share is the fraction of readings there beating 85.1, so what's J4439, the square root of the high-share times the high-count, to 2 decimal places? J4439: 0.63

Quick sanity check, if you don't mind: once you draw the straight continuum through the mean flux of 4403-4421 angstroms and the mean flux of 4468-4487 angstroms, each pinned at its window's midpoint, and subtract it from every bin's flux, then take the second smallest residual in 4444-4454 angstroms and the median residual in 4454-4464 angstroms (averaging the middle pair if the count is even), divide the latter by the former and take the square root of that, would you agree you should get 1.3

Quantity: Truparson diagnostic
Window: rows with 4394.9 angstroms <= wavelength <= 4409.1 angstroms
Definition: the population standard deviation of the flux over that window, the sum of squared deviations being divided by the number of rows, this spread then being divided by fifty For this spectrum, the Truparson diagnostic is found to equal 0.140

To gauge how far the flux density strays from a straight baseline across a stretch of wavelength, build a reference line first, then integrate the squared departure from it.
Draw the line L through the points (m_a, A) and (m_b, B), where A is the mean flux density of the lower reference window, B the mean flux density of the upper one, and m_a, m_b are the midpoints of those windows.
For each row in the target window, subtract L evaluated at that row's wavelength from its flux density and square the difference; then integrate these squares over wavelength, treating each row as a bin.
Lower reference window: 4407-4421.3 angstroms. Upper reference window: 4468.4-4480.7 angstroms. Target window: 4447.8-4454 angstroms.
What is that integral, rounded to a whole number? 210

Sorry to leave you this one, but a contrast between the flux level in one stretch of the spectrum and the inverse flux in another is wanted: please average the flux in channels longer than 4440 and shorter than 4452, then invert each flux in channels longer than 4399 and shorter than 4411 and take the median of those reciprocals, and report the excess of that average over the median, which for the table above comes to 85.3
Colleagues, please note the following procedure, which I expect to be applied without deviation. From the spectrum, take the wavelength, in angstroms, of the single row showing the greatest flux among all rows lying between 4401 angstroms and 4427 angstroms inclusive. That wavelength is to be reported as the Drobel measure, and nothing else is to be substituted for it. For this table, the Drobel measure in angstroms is 4416.19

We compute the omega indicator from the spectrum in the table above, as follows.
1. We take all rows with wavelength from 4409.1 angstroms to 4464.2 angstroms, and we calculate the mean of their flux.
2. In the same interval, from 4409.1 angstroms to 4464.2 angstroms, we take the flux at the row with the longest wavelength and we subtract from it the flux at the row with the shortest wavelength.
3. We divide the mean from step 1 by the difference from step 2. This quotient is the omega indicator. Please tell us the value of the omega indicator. 18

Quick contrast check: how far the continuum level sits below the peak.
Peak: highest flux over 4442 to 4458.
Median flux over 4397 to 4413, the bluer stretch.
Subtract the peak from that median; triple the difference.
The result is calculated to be -36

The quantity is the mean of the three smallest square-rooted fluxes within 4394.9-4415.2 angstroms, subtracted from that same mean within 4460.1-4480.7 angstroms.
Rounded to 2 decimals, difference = 0.50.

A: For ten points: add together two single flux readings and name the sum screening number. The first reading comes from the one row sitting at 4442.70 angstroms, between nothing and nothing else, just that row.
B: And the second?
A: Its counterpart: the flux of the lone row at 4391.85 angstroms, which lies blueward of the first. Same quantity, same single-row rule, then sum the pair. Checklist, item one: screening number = 181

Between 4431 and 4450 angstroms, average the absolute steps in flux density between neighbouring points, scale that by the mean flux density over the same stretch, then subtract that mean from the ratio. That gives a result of -86.9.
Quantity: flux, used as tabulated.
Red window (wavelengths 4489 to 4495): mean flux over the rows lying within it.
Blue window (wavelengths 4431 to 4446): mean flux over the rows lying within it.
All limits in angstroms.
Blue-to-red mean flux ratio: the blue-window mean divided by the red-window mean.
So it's 0.939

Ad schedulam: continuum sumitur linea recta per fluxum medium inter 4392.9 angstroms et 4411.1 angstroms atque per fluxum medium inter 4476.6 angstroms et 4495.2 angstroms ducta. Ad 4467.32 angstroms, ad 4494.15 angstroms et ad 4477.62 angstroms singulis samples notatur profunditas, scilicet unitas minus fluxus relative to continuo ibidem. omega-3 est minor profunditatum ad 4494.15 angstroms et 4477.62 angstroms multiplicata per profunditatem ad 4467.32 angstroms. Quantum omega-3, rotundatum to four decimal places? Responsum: -0.0034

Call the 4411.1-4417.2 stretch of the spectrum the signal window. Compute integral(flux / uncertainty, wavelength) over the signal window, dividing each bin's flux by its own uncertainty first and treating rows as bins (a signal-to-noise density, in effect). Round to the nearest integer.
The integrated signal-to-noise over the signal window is 61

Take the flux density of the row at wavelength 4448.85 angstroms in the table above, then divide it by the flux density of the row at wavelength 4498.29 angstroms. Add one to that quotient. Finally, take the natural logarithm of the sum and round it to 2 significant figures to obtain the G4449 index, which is 0.65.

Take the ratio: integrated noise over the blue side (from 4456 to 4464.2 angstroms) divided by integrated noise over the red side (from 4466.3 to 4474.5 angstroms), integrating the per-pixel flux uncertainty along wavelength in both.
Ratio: 0.99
